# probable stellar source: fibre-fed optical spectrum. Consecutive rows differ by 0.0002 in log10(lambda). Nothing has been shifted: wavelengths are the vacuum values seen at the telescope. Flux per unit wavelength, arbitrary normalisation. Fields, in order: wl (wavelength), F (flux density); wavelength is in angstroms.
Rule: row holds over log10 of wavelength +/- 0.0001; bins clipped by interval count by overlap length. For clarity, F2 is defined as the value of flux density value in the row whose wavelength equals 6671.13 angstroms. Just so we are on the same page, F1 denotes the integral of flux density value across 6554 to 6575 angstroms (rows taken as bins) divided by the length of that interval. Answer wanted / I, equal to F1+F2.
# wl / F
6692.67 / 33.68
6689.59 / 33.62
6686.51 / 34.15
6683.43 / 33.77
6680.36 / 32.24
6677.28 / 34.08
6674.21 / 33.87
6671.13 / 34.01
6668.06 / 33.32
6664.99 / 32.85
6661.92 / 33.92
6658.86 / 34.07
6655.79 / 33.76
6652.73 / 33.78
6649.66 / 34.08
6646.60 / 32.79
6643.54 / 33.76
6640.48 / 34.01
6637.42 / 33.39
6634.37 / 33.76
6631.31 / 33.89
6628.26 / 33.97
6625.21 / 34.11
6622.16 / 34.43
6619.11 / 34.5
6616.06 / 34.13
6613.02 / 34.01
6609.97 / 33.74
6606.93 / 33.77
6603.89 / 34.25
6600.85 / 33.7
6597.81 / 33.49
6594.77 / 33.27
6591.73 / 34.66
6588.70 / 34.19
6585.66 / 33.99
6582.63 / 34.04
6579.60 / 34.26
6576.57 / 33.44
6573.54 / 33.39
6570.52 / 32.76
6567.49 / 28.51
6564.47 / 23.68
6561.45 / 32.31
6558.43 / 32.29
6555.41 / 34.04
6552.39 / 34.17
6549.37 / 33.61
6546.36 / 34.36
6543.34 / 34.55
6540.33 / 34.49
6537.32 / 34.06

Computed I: 65.0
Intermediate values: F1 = 30.99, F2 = 34.01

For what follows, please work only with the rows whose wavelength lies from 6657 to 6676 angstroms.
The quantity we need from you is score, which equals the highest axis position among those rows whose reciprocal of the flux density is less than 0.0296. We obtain 6674.21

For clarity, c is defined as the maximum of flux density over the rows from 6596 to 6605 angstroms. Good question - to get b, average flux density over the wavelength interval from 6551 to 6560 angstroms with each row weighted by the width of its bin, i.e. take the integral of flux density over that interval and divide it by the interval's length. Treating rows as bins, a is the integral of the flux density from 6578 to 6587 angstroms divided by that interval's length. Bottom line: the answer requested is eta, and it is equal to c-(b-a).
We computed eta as 34.9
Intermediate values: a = 34.1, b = 33.5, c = 34.25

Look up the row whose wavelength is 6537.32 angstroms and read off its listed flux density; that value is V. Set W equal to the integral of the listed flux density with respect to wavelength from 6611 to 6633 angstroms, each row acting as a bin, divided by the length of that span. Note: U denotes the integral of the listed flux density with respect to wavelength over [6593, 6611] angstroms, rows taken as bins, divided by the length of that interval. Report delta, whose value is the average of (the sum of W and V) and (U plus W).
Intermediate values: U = 33.7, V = 34.06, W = 34.1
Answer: 68.0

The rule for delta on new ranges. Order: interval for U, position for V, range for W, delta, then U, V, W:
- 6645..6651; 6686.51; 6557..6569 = 63.0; 33.4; 34.15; 29.2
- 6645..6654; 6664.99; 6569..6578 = 66.4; 33.5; 32.85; 33.2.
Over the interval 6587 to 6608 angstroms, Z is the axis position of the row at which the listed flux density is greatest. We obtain 6591.73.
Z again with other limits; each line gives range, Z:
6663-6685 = 6677.28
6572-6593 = 6591.73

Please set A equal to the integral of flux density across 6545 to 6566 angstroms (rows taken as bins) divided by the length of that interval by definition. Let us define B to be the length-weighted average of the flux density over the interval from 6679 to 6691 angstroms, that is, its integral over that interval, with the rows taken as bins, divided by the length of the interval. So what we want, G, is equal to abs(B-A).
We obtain 1.4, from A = 32.1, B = 33.5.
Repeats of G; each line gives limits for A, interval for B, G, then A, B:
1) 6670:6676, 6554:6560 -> 0.8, 33.9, 33.1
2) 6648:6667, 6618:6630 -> 0.5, 33.7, 34.2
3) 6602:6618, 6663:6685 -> 0.5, 34.0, 33.5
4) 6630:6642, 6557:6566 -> 4.3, 33.8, 29.4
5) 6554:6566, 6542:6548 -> 3.9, 30.6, 34.4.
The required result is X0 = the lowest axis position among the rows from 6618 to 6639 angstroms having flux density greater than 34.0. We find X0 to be 6619.11 angstroms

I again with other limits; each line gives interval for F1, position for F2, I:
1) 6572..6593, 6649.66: 68.1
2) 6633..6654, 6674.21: 67.5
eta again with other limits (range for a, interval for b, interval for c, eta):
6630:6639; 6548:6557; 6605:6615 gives 33.8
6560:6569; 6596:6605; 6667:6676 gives 28.4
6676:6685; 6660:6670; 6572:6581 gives 34.2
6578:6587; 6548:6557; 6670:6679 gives 34.3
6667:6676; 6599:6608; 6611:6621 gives 34.4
